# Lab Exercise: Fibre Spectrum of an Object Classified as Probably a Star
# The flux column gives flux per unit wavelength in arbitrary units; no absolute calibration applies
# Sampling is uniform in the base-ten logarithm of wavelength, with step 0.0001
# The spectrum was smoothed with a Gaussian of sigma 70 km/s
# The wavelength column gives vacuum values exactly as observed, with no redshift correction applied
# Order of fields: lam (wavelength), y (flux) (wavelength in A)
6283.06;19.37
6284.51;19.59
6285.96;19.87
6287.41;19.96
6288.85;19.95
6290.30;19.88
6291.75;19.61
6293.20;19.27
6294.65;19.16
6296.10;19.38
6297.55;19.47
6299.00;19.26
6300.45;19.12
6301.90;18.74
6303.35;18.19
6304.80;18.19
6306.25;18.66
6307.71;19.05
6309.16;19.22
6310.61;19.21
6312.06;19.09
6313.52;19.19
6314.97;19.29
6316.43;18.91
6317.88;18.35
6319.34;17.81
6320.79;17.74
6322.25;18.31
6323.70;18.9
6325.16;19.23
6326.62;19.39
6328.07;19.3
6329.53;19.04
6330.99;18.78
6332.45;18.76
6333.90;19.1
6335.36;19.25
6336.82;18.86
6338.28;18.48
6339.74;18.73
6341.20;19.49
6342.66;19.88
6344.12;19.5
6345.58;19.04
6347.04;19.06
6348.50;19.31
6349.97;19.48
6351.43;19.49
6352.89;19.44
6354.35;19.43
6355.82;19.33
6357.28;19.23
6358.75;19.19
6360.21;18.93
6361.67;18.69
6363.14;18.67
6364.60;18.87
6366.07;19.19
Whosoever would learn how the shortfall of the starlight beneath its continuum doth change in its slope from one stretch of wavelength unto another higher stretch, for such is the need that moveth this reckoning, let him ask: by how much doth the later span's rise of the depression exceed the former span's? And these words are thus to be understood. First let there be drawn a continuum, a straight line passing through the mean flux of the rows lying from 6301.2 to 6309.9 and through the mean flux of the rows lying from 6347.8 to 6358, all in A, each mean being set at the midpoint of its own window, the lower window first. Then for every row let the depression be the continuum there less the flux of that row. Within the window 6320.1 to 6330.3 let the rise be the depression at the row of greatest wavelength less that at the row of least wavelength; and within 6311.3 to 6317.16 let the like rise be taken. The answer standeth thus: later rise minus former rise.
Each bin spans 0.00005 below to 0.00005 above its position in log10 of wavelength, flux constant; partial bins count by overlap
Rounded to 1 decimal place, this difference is -1.4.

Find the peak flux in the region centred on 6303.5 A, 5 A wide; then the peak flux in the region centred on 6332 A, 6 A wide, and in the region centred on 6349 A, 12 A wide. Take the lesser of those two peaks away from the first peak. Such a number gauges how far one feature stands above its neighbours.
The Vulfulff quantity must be -0.4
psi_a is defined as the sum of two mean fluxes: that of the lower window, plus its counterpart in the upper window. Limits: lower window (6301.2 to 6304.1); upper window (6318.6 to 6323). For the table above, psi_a 36.4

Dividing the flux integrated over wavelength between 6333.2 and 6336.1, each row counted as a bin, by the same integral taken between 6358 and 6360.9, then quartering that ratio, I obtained 0.251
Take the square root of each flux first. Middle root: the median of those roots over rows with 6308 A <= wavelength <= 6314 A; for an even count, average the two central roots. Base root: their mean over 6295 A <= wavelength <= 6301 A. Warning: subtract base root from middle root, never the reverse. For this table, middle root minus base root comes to -0.01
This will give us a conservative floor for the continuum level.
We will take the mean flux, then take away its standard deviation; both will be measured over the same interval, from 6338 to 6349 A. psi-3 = 18.8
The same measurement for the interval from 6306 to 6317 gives 18.9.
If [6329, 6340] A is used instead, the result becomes 18.6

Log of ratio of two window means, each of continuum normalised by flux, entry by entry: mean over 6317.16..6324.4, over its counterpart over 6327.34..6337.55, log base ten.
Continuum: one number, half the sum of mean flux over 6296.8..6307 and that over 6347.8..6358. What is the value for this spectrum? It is 0.019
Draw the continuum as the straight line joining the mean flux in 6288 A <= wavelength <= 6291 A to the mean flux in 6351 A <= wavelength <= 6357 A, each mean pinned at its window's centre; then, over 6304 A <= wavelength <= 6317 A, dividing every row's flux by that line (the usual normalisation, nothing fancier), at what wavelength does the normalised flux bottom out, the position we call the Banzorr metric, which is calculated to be 6304.80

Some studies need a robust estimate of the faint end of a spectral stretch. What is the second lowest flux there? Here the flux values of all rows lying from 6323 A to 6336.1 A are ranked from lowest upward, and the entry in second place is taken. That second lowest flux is 18.78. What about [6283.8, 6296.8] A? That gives 19.27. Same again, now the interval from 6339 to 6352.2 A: 19.04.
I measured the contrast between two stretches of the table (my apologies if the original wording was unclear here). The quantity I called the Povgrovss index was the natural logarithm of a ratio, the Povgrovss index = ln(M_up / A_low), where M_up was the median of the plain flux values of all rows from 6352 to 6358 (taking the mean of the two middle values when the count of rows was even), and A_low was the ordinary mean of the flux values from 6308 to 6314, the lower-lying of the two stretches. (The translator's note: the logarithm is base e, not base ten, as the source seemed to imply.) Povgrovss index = 0.011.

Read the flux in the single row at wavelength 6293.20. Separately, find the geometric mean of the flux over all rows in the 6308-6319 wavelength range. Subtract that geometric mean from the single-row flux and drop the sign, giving 0.2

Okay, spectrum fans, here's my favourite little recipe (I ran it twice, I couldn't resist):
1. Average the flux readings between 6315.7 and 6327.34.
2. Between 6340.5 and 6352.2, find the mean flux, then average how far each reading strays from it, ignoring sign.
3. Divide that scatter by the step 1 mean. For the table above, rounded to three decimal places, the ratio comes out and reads 0.011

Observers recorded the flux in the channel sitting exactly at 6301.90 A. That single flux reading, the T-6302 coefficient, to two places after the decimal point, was 18.74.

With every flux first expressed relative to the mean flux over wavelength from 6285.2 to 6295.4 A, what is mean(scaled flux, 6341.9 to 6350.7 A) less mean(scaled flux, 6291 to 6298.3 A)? 0.000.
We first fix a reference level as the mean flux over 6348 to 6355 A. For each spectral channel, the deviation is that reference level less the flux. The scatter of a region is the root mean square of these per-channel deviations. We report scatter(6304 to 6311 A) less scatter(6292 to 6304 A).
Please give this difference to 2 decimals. 0.16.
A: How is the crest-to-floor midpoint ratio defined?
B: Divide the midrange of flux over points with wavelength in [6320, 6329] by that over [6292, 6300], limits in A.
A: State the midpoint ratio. 0.96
